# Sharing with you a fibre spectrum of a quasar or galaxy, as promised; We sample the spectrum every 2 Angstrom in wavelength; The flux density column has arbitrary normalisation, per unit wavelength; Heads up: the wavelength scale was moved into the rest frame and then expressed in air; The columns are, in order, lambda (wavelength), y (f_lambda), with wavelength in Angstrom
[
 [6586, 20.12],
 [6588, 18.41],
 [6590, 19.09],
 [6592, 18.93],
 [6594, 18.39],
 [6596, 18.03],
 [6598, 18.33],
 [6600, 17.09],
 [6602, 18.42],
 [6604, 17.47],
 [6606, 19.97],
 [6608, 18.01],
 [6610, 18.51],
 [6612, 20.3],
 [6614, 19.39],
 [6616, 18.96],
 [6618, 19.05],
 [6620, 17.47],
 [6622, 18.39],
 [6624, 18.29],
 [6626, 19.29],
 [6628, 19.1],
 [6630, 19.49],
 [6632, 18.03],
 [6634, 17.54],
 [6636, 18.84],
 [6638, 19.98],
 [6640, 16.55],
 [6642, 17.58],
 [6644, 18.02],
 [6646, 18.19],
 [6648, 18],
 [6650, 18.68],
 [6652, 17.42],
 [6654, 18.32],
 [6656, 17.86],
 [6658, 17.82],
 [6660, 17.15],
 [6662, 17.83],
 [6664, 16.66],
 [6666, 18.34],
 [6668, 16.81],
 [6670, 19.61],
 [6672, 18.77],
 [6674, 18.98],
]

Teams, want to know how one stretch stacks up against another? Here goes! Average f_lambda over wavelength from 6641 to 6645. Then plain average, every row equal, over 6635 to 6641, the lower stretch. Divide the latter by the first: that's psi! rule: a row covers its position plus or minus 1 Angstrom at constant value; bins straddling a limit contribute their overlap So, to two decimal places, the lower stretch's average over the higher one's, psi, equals 1.04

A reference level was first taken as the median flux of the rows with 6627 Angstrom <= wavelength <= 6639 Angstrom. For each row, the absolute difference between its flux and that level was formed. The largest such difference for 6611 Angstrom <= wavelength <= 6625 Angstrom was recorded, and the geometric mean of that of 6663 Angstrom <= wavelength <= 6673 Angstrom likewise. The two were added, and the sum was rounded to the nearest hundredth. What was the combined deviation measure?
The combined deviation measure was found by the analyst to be 2.33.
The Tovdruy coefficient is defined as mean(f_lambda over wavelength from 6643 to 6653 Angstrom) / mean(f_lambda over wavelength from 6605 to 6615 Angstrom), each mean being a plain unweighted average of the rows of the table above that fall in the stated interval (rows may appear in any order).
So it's 0.94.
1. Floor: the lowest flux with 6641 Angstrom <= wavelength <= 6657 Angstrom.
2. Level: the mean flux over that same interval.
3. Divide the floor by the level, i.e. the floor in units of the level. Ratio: 0.967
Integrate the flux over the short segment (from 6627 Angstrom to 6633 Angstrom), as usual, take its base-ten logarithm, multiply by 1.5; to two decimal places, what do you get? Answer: 3.08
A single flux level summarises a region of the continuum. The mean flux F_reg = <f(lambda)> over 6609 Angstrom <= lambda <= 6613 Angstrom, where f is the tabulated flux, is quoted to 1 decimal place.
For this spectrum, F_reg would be 19.4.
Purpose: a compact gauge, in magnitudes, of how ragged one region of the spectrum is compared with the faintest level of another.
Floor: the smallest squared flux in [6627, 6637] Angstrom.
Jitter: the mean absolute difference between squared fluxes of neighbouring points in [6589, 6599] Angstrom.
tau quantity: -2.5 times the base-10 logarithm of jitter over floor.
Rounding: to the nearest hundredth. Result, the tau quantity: 3.47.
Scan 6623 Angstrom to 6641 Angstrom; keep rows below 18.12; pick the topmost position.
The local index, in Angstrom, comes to 6640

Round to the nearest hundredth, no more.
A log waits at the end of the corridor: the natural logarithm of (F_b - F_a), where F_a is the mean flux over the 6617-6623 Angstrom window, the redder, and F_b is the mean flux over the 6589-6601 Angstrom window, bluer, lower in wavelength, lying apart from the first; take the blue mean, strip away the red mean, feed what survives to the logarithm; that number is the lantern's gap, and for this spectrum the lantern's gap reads -5.01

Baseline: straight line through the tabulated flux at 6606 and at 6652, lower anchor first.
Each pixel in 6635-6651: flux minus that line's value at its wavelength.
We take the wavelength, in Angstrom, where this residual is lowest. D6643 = 6640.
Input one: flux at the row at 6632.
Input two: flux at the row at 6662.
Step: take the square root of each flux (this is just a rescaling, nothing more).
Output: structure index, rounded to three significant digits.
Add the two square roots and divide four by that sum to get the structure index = 0.472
